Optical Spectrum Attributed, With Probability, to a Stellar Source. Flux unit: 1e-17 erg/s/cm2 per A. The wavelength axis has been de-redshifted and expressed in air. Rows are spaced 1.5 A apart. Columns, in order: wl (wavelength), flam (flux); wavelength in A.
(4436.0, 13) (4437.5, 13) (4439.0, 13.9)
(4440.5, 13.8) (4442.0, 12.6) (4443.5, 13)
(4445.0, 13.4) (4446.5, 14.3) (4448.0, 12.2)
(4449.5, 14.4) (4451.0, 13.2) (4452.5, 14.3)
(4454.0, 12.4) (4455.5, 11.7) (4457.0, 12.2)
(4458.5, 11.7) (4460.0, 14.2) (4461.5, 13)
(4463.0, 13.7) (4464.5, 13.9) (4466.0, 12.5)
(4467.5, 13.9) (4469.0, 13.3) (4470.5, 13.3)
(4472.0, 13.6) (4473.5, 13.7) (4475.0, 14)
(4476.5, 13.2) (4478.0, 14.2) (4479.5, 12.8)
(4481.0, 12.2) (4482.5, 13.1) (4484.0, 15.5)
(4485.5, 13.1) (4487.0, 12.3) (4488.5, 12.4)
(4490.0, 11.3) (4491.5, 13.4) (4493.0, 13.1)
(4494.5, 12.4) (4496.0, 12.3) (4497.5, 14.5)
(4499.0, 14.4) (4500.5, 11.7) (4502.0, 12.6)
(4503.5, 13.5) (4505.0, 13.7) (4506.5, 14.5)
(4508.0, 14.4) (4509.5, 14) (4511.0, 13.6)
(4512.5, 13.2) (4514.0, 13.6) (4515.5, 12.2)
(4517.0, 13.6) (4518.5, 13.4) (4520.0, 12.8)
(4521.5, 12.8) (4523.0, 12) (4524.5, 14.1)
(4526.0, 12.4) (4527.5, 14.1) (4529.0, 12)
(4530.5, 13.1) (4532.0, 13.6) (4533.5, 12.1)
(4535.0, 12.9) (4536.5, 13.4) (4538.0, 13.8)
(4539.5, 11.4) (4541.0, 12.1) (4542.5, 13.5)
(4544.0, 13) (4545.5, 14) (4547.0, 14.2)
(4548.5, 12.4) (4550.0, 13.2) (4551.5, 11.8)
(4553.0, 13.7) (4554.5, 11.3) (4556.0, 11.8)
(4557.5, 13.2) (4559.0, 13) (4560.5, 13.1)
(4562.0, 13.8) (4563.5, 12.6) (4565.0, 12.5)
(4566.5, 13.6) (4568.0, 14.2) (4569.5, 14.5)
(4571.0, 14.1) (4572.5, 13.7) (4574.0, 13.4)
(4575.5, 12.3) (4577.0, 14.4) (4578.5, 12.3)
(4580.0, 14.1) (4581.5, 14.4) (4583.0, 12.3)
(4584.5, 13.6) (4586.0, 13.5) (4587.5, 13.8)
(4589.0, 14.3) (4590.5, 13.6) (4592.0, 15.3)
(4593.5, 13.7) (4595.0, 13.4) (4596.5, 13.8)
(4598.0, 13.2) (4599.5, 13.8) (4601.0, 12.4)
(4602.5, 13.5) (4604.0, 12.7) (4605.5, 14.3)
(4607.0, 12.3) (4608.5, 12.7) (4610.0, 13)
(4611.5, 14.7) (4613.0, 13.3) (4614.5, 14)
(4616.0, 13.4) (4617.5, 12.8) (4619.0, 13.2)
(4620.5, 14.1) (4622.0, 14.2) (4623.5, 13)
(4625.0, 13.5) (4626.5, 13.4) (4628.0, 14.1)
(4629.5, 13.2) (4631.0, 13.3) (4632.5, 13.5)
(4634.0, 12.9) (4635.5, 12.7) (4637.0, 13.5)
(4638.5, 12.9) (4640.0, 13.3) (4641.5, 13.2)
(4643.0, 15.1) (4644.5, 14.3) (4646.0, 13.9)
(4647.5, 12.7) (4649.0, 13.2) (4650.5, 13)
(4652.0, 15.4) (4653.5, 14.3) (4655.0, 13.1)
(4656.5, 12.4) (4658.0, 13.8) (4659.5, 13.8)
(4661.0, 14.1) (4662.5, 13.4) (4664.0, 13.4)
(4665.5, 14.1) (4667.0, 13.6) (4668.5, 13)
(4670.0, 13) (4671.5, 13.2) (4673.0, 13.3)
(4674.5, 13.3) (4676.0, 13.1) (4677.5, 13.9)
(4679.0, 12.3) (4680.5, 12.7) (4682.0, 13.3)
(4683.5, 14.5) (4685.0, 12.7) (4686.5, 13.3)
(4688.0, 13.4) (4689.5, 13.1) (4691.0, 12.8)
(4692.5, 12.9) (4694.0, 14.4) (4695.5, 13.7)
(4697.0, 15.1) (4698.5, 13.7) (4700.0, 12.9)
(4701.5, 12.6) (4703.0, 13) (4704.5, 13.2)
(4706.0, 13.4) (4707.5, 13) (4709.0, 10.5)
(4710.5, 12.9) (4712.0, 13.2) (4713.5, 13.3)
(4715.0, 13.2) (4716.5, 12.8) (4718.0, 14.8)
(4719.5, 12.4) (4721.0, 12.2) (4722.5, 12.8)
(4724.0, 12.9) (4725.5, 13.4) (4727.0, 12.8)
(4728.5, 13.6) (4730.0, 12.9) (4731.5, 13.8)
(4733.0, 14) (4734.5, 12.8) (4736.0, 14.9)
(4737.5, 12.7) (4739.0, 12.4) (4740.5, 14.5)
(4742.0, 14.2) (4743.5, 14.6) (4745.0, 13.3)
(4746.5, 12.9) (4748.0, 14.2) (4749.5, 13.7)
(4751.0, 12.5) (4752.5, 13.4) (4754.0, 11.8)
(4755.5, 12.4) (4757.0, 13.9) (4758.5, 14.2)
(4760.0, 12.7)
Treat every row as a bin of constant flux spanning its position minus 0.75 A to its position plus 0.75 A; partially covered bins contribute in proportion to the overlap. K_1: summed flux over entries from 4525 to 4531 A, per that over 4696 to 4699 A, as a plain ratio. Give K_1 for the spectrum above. 1.8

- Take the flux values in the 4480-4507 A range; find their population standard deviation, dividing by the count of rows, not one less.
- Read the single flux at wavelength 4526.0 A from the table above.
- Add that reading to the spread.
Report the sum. 13.5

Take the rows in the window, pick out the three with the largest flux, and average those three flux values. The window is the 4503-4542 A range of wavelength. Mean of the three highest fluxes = 14.3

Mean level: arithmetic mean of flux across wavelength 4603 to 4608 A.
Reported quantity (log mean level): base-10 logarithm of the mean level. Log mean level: 1.117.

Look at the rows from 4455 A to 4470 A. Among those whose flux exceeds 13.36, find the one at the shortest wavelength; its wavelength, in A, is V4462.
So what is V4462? 4460.0 A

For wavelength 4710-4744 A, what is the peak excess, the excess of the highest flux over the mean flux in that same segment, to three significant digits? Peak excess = 1.55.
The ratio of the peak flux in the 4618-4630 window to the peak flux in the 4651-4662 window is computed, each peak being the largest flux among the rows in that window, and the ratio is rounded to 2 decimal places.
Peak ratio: 0.92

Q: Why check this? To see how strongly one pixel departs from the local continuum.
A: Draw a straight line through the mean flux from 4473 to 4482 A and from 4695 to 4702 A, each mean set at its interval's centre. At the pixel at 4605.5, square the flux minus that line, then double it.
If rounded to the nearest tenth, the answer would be 1.3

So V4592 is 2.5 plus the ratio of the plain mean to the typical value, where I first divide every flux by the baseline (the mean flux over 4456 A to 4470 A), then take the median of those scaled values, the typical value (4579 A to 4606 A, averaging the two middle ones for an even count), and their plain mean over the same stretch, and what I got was 3.50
